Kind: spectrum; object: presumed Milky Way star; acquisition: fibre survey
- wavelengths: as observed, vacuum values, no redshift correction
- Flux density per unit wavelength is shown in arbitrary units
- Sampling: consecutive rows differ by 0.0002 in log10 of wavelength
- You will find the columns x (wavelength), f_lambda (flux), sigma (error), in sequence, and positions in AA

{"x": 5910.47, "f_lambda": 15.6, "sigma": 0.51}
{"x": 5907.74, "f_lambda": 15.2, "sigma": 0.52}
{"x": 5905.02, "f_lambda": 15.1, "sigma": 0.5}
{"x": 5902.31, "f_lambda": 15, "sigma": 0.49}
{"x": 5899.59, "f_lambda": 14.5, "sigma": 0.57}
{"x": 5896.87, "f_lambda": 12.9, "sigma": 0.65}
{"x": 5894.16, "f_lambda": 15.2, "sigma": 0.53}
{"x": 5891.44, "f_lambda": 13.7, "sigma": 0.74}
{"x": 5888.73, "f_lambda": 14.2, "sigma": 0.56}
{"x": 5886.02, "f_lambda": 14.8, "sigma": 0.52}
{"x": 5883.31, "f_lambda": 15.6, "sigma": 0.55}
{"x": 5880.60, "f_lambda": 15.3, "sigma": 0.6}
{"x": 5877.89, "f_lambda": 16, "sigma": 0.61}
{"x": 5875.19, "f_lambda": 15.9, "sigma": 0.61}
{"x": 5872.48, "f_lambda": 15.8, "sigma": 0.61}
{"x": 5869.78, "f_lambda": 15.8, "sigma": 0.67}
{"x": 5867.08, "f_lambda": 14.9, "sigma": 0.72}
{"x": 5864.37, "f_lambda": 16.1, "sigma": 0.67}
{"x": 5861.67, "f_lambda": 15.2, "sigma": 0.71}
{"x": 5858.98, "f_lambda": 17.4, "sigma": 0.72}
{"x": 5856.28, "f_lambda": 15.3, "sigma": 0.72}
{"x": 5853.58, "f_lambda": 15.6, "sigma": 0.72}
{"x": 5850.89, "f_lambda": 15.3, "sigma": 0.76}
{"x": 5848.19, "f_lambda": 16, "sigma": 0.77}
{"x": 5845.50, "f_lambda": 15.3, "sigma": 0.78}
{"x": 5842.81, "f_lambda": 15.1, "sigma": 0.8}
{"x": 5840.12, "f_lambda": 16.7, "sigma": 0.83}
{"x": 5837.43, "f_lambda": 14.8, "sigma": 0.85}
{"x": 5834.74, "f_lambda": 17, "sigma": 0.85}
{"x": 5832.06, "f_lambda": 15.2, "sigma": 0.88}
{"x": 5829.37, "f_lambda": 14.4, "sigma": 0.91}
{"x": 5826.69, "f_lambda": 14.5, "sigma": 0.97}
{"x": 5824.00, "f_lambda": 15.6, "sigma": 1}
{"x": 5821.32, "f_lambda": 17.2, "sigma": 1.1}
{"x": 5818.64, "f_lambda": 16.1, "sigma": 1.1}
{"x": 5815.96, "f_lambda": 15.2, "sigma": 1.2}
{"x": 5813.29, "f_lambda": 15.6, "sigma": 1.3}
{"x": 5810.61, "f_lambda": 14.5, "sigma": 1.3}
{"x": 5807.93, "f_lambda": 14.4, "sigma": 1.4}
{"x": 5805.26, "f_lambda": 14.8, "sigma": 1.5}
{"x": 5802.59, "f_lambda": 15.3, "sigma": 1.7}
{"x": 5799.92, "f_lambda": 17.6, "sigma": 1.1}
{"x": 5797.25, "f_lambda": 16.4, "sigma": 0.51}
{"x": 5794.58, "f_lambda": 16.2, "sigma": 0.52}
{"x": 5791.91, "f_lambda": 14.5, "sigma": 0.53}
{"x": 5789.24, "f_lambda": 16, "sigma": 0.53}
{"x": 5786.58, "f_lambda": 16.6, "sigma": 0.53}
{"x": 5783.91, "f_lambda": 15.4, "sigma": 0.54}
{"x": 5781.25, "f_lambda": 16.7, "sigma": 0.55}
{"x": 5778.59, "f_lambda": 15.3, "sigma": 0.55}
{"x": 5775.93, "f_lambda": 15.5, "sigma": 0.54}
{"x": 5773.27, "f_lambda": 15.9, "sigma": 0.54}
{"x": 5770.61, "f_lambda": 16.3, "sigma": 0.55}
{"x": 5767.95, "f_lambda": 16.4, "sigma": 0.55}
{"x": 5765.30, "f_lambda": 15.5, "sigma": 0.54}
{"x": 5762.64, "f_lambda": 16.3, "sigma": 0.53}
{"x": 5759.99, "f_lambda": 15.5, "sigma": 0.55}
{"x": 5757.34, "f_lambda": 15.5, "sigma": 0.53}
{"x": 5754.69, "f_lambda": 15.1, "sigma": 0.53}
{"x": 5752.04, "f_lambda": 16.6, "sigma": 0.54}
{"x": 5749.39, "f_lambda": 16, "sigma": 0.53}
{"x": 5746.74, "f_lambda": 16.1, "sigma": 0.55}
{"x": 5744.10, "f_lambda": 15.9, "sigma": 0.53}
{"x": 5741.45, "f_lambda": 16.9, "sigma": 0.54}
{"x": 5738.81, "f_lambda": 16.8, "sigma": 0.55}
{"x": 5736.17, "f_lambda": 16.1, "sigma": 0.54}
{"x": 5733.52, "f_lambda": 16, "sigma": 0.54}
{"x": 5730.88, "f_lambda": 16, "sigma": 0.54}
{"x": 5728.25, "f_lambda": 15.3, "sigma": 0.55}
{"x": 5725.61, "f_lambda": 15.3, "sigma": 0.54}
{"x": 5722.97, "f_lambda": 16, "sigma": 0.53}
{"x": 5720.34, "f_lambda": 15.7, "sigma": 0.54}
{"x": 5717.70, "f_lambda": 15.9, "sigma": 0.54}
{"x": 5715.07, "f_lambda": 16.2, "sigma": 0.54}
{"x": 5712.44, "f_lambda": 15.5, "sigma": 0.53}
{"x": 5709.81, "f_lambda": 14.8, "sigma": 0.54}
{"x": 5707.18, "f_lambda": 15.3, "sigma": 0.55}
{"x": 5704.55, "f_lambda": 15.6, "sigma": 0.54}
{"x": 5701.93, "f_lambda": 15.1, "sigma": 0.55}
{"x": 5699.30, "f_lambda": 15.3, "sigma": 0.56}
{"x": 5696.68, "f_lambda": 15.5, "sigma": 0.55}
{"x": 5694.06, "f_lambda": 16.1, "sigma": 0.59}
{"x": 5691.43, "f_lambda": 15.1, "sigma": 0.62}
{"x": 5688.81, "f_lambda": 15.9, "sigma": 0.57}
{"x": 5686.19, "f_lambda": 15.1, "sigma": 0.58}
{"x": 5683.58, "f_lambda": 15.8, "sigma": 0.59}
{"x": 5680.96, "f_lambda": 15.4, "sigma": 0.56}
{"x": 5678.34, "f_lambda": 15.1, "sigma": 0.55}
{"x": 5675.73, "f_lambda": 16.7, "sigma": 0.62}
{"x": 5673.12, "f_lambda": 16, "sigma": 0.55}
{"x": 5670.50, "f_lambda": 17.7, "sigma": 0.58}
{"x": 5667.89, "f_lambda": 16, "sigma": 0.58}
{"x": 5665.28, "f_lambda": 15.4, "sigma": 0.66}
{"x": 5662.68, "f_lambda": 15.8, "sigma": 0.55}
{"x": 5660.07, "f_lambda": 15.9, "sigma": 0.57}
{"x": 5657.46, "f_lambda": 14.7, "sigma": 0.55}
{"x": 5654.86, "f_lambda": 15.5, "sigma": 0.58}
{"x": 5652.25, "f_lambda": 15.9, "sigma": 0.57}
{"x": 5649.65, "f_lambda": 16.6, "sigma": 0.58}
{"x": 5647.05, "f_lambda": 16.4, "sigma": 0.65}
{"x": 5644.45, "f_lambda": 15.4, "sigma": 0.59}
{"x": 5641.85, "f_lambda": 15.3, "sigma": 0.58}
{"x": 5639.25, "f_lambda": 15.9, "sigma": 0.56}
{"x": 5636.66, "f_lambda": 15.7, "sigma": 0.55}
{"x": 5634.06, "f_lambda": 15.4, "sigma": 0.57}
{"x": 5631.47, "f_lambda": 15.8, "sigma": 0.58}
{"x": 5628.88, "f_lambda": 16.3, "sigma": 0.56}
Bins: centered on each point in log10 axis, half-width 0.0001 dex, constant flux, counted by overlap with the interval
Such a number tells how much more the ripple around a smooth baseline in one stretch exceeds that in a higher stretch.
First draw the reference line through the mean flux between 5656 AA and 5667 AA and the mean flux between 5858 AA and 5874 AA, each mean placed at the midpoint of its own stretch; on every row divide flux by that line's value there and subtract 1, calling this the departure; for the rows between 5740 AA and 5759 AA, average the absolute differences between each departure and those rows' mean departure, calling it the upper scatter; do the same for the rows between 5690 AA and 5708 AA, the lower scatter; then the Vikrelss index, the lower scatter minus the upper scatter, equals -0.012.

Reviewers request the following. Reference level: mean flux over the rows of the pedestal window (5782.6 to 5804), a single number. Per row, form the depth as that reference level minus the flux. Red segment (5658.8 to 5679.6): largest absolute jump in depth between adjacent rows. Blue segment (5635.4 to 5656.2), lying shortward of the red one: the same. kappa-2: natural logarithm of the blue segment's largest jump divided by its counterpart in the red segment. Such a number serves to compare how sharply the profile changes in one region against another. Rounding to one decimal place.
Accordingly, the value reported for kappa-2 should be -0.5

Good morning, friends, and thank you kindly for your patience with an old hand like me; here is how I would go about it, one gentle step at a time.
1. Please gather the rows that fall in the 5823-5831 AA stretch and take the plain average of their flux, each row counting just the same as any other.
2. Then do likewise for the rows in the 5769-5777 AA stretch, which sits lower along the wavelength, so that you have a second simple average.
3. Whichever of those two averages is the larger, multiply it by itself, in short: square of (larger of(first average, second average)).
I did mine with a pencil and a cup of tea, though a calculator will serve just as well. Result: 253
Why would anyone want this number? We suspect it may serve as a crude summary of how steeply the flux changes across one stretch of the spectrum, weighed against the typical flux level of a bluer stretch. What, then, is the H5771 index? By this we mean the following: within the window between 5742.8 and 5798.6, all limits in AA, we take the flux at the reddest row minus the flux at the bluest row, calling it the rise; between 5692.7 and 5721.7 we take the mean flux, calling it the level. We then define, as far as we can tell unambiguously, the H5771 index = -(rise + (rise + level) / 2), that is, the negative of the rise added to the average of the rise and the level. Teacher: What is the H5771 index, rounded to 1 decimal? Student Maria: -8.5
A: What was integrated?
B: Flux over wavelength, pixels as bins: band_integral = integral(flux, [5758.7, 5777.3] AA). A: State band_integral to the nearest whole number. 296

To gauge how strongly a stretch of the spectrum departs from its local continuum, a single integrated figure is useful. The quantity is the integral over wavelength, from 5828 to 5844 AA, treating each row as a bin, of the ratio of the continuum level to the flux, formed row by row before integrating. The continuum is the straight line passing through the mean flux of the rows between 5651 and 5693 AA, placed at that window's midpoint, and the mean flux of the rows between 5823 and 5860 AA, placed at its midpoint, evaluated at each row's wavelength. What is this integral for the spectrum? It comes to 16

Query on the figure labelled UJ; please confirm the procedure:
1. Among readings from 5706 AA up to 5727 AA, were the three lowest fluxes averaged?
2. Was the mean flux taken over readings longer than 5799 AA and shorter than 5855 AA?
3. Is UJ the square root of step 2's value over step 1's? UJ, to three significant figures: 1.01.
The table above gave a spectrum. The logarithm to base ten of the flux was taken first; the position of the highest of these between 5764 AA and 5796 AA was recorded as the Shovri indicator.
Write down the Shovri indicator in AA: 5781.25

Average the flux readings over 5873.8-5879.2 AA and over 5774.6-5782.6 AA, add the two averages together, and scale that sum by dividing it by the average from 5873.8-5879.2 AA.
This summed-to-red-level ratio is 1.993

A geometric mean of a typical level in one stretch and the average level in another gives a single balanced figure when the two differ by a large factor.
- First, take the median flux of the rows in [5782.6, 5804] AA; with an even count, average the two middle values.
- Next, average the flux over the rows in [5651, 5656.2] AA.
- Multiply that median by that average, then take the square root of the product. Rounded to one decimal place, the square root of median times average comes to 15.9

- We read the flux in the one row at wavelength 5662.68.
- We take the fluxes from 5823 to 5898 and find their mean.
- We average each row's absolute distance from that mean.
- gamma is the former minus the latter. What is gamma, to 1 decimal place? 15.1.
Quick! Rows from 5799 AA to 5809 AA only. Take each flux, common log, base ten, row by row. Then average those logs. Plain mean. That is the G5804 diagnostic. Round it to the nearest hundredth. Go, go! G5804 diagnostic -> 1.19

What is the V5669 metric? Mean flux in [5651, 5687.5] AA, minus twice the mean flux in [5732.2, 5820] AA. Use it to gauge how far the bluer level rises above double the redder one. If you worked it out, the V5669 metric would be -15.9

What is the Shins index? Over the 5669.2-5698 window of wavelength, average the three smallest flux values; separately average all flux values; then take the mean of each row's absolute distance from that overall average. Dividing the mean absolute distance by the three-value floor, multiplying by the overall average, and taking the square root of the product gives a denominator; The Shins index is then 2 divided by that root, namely 2.6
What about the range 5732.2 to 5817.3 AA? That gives 2.5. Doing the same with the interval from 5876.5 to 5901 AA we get 2.2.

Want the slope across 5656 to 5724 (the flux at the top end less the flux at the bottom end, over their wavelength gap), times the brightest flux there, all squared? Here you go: 0.123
